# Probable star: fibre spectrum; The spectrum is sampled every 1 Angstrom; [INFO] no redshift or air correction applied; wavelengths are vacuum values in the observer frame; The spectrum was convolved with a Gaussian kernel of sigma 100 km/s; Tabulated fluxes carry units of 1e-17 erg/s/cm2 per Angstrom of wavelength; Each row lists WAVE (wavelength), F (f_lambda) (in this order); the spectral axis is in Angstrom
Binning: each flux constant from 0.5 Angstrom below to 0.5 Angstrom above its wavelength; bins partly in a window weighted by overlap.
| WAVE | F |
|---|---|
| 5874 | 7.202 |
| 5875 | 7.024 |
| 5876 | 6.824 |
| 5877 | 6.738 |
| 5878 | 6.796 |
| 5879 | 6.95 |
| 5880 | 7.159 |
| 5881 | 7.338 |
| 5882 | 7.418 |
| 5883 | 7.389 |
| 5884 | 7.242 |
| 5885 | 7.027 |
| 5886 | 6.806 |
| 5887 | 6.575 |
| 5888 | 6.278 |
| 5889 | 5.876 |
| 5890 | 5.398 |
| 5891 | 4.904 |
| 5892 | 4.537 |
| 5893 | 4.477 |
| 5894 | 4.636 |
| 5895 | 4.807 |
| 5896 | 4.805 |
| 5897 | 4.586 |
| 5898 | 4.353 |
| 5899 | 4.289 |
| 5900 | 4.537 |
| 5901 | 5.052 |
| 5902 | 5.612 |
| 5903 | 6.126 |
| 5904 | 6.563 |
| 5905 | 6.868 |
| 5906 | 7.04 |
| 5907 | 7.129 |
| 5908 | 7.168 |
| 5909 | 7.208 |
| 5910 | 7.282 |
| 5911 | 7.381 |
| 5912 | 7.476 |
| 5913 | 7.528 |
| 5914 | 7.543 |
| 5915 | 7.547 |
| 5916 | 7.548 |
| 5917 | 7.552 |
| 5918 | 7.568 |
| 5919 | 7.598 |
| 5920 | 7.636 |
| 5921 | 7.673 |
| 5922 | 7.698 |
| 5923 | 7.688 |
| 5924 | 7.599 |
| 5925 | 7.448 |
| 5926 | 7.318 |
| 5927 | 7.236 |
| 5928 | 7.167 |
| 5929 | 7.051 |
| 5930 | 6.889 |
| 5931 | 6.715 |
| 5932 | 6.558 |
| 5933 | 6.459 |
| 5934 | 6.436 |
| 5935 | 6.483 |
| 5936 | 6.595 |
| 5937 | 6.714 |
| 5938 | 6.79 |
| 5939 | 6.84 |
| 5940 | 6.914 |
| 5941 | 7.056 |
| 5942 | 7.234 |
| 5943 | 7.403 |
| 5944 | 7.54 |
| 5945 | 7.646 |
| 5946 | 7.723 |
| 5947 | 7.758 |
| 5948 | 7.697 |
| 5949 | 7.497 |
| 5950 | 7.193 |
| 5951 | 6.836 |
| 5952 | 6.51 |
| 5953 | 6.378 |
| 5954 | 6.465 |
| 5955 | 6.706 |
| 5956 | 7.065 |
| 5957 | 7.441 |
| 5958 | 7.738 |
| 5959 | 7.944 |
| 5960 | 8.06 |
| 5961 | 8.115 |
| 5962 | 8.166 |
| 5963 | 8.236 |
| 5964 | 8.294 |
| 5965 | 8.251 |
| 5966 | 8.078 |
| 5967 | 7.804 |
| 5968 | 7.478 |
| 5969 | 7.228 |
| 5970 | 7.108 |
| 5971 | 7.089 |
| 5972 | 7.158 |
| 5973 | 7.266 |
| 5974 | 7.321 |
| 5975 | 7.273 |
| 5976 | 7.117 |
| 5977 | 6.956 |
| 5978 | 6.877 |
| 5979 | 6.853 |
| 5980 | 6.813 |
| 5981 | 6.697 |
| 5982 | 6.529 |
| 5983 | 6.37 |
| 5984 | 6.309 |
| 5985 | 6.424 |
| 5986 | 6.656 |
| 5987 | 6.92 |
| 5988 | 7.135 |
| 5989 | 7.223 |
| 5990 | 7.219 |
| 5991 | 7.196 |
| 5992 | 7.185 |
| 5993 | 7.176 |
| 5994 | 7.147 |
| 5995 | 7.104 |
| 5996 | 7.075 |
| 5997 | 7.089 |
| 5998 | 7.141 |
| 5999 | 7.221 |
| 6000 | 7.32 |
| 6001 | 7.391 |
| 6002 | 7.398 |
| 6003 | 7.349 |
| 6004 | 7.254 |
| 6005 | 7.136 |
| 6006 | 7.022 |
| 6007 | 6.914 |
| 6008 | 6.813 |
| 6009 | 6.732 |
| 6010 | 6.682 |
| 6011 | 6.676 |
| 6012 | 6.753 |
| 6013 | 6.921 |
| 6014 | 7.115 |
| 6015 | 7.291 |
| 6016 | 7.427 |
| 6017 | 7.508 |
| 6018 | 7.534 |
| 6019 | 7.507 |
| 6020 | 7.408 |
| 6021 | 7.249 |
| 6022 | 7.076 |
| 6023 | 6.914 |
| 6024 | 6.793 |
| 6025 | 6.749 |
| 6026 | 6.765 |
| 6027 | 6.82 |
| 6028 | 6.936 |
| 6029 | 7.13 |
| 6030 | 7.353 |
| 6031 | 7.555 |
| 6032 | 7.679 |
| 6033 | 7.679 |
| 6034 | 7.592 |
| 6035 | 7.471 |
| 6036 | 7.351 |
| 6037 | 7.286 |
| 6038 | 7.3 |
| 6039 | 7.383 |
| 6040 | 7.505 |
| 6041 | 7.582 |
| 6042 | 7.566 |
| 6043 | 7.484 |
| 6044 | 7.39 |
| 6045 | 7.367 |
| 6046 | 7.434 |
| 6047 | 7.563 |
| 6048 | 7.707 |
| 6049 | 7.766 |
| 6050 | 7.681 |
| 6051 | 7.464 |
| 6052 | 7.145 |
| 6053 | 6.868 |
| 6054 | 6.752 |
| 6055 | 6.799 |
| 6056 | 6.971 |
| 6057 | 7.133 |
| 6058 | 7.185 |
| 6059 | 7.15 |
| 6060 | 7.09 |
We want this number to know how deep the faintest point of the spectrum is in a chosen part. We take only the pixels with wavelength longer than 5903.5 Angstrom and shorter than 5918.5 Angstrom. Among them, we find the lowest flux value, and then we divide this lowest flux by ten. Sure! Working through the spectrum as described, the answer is 0.66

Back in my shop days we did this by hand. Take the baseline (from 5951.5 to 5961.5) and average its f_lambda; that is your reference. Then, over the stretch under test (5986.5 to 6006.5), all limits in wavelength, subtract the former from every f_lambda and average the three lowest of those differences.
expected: -0.2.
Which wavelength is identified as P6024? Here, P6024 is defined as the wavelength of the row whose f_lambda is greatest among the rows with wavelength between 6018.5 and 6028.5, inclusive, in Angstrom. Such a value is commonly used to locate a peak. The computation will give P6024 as 6019 Angstrom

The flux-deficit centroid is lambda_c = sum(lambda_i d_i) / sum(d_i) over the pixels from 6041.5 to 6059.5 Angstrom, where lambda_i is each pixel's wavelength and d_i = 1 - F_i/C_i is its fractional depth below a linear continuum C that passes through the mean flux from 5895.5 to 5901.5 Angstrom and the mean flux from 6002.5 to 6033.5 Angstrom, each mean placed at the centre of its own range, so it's 6053.6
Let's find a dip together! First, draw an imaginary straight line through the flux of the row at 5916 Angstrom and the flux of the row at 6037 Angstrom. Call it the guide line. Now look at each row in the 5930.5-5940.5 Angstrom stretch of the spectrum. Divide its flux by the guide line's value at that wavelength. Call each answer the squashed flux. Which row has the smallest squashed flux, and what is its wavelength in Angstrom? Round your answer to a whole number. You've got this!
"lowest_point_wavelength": 5934 Angstrom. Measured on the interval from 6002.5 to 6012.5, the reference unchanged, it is 6011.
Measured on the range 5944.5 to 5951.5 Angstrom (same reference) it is 5951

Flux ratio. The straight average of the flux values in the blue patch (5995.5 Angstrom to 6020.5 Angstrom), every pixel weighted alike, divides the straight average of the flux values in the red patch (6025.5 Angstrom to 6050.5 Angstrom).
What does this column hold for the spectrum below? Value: 1.04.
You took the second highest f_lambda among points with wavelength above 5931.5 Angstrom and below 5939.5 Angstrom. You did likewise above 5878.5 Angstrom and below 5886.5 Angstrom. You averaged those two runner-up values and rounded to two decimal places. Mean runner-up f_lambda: 7.09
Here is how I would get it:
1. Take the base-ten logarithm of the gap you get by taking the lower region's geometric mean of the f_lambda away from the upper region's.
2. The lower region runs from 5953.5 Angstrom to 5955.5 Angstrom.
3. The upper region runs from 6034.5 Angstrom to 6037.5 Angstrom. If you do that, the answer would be -0.1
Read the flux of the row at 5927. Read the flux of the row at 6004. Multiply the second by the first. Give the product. 52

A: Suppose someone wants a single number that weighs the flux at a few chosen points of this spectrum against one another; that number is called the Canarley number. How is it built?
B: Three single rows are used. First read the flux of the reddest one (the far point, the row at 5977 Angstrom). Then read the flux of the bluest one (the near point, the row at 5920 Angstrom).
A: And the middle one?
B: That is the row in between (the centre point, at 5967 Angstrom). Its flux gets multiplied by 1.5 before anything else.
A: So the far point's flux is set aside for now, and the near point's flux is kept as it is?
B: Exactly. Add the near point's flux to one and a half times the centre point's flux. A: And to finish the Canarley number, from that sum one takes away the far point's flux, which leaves 12.4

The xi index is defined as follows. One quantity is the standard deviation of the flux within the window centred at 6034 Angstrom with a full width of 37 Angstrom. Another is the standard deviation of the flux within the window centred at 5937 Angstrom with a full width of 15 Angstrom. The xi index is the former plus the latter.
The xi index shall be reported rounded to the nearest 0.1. 0.6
